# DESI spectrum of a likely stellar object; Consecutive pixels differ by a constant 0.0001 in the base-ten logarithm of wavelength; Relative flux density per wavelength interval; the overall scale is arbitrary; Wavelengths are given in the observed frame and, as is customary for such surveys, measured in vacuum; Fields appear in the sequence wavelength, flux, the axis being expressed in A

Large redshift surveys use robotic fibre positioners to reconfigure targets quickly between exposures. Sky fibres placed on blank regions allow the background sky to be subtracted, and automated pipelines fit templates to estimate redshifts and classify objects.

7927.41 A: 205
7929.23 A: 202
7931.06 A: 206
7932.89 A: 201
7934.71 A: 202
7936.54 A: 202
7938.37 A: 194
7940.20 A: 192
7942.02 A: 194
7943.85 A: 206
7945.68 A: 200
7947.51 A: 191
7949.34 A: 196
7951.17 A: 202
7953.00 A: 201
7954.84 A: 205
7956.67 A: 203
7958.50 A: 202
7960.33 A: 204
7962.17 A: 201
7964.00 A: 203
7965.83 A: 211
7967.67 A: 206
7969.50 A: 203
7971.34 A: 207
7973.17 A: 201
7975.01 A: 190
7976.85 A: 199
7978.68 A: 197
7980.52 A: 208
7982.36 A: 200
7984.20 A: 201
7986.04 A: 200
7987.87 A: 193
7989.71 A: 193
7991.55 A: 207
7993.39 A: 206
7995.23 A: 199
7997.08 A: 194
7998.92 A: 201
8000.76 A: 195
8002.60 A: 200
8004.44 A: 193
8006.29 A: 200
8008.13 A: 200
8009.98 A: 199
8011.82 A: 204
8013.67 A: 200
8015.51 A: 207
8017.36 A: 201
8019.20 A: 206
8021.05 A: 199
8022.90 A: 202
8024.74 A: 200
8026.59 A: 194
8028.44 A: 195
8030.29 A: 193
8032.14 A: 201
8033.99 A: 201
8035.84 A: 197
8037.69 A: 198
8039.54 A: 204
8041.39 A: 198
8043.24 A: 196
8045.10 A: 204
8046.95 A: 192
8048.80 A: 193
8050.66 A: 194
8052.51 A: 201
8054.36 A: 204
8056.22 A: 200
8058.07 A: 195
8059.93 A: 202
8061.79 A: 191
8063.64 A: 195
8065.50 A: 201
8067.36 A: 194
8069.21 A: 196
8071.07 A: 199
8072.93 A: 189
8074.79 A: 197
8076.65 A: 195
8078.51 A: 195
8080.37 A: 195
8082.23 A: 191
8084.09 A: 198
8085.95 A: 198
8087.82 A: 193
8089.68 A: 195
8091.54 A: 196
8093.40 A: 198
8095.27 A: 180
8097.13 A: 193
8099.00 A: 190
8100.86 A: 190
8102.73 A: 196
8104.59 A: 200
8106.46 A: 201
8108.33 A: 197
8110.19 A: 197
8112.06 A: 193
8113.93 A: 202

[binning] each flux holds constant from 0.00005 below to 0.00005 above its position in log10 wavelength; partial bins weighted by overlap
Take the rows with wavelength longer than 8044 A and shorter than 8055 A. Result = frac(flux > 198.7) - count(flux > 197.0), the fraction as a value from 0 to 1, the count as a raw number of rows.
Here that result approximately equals -2.5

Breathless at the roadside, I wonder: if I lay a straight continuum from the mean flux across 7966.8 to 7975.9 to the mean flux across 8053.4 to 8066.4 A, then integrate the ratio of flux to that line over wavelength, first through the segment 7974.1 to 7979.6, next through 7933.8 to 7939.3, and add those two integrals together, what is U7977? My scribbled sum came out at 10.7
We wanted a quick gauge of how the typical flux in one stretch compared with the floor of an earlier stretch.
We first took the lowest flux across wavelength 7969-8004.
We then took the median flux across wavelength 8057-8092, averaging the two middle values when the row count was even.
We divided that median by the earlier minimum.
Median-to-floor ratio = 1.03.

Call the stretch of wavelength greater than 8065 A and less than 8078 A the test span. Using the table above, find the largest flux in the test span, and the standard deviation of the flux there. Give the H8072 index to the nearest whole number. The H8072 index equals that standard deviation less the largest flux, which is -197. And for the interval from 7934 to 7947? -201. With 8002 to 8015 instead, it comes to -201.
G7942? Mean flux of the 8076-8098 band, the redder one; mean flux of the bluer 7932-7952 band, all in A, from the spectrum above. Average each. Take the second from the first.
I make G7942 -4.3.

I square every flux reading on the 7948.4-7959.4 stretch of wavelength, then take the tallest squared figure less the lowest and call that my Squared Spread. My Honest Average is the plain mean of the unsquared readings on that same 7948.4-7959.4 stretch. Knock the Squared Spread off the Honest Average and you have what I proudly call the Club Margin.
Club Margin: -3408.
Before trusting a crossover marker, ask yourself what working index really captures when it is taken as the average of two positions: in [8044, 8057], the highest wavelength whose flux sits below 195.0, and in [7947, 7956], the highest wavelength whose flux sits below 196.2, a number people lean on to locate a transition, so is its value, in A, 8000.0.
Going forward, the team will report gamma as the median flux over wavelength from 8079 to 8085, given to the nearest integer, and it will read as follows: 195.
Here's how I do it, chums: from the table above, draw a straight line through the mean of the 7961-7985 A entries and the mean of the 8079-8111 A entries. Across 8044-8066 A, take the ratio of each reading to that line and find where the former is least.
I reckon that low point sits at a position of 8061.79 A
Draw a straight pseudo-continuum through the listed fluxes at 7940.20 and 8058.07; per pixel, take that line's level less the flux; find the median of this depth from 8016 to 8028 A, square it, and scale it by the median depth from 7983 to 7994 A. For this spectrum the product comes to -305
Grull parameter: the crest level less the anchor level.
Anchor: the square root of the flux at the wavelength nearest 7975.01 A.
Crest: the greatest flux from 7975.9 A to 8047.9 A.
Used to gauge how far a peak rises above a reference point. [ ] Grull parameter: 194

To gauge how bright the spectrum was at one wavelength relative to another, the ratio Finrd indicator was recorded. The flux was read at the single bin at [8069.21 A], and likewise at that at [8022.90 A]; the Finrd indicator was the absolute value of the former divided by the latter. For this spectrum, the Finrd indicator 0.97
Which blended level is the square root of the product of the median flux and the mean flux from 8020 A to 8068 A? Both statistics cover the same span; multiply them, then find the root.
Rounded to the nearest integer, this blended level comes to 198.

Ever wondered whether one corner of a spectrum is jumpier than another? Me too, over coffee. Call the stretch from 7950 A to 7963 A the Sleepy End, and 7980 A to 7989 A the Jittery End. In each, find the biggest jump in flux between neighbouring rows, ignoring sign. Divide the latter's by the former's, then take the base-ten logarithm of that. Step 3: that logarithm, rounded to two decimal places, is 0.30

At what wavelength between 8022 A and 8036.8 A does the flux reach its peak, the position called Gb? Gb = 8022.90 A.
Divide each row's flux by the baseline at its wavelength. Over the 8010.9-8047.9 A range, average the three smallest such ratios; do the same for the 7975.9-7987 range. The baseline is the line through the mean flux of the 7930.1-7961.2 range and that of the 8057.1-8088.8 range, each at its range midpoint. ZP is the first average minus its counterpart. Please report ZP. -0.019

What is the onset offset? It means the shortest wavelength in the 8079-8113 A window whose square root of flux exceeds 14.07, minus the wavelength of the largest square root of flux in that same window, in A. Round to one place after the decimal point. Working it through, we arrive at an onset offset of -22.4 A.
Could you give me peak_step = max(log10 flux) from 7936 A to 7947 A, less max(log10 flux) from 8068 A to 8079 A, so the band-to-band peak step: 0.015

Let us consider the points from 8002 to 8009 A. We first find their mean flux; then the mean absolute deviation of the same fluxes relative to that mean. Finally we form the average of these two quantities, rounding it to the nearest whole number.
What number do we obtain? 100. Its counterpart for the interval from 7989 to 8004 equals 102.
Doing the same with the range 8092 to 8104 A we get 98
